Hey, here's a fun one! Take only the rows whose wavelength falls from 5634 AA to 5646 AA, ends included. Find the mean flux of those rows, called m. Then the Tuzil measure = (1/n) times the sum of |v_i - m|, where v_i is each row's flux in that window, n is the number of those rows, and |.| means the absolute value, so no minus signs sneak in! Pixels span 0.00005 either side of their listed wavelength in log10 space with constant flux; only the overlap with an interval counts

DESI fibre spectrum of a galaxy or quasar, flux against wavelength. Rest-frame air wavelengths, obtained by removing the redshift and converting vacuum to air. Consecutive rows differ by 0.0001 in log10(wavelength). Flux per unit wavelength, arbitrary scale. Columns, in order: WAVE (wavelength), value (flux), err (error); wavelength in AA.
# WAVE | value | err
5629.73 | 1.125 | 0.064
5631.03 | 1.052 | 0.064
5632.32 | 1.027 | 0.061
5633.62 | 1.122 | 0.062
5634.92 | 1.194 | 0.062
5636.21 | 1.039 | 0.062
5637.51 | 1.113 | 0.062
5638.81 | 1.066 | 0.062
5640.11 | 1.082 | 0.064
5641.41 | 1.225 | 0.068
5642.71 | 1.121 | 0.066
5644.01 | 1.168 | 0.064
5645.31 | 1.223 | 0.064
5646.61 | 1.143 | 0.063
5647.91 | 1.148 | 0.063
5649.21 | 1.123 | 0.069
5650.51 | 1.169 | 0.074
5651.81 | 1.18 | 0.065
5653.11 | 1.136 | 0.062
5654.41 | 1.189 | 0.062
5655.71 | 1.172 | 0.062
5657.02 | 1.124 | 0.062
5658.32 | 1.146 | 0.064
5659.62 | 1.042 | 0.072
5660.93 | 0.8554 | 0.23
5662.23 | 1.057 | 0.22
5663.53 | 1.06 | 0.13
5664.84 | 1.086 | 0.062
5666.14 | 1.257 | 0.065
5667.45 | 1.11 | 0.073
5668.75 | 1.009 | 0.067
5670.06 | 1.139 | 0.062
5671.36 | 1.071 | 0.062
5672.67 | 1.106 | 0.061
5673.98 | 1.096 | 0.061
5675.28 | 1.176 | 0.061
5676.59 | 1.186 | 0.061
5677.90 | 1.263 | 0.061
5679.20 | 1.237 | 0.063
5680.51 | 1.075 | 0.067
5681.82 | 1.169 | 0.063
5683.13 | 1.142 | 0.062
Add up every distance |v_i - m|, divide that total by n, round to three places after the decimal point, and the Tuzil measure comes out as 0.058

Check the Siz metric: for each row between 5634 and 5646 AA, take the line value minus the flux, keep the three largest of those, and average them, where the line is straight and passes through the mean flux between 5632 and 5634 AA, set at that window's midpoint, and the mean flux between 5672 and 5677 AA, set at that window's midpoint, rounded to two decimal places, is 0.02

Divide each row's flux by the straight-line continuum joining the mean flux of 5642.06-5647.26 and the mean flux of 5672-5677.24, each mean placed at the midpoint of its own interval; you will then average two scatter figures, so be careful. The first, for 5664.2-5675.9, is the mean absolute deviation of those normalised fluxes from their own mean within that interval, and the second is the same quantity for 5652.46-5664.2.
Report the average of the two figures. 0.053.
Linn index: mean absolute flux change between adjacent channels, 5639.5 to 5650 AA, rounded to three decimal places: 0.066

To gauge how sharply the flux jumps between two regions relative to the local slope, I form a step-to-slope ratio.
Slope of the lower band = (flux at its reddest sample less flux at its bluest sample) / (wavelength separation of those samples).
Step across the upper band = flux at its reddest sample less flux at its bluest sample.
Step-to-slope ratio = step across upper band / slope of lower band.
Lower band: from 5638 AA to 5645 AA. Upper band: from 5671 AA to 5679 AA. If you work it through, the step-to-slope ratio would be 10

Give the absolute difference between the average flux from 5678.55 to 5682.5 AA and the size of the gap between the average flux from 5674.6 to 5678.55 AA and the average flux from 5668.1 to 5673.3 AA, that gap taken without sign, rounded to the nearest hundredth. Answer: 1.03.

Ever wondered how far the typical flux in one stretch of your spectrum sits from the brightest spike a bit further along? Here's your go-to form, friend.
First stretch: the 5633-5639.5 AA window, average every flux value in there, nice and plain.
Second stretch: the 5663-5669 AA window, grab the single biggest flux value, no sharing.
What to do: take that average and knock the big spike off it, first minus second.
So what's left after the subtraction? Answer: -0.15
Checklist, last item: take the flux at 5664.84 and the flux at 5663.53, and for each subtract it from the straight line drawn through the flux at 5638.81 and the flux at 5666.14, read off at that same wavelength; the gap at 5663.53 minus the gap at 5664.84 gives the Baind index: 0.02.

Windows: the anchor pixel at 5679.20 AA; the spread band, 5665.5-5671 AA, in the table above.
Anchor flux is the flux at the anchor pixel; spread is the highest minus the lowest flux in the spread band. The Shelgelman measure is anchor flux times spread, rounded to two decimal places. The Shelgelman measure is 0.31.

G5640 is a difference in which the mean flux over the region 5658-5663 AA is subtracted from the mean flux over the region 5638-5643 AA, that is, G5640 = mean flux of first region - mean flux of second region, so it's 0.10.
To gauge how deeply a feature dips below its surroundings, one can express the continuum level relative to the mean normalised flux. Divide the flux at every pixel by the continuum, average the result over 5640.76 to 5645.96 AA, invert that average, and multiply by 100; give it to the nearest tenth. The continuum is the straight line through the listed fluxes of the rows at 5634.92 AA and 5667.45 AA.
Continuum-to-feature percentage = 99.0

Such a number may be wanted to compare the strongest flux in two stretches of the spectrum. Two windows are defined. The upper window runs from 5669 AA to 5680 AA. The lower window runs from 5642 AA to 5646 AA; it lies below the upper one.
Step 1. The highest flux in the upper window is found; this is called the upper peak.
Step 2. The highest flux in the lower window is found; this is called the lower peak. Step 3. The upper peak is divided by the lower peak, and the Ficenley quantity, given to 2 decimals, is 1.03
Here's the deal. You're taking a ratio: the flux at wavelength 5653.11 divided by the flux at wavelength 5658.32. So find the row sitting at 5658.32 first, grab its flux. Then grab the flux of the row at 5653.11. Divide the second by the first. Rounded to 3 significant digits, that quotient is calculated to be 0.991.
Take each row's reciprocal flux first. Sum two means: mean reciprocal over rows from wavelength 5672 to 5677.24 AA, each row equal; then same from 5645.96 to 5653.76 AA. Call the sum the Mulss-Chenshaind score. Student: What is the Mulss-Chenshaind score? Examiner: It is 1.75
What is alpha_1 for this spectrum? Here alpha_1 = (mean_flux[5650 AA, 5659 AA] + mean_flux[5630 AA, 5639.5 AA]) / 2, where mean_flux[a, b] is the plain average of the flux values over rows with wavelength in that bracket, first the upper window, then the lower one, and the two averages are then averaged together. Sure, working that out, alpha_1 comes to 1.12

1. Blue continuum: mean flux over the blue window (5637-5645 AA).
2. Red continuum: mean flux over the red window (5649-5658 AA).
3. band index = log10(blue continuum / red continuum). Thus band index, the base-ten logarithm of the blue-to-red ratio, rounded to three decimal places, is -0.010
